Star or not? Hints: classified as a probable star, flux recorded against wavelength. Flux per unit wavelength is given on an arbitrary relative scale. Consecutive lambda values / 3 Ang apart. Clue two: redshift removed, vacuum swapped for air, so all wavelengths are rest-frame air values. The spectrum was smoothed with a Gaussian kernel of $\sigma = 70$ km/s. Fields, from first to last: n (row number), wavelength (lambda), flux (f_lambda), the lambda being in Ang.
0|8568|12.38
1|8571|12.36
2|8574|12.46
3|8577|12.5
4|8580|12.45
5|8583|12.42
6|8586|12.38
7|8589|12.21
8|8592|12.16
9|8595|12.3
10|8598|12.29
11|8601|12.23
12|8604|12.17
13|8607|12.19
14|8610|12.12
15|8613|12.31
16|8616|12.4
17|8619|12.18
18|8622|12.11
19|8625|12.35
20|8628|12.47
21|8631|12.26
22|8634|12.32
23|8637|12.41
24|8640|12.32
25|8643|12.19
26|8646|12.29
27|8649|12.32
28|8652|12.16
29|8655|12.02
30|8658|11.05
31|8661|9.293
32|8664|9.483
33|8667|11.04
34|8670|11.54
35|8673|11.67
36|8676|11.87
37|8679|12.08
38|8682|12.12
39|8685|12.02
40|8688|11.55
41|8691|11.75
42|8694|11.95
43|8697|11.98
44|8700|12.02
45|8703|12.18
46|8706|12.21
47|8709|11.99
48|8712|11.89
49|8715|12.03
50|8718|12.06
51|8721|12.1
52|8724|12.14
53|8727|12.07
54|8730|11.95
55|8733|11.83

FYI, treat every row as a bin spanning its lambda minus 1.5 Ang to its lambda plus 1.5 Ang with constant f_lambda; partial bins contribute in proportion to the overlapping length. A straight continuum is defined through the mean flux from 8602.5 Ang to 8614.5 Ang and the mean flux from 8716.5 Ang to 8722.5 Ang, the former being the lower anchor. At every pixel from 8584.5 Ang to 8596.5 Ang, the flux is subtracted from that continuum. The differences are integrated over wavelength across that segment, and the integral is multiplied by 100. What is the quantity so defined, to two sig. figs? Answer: -55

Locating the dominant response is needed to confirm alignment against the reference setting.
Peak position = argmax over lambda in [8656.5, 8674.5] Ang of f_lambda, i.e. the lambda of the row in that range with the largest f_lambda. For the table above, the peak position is 8673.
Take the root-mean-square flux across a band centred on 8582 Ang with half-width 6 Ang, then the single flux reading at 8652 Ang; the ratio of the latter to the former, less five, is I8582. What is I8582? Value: -4.02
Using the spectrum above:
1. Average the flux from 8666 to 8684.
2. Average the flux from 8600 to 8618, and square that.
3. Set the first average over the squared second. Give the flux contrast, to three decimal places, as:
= 0.078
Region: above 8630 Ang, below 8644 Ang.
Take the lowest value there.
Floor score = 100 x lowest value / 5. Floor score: 244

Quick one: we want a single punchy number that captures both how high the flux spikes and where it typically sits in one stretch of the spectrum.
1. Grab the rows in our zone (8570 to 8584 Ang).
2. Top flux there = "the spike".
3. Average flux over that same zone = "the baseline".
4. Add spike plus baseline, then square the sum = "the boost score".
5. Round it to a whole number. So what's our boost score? 622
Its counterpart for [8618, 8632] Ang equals 612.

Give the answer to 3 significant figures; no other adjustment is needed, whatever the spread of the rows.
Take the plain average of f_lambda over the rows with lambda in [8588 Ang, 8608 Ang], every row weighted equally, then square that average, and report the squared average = 149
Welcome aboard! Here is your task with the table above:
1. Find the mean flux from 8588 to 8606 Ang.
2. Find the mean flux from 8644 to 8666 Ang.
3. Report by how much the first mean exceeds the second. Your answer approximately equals 1.0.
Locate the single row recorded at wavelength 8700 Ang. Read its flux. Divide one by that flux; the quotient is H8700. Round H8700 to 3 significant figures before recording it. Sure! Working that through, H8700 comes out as 0.0832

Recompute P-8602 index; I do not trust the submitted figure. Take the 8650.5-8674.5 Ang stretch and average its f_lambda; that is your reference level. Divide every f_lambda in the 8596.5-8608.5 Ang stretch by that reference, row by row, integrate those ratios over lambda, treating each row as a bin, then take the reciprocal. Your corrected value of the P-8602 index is 0.0752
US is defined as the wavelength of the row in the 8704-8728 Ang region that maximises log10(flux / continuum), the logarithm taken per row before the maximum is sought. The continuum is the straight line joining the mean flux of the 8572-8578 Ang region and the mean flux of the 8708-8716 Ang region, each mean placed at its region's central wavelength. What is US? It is 8706 Ang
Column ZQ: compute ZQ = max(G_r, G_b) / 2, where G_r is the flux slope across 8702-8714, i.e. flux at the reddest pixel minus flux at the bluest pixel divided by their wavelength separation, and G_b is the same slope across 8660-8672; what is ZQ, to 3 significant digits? 0.125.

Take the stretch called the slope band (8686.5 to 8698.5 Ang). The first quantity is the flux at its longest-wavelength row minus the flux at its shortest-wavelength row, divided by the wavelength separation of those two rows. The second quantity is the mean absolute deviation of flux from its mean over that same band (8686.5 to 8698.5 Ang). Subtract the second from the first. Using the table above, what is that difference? -0.110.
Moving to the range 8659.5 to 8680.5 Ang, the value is -0.764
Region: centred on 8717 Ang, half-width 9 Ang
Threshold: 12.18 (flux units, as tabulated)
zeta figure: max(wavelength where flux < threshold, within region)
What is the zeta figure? 8724 Ang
